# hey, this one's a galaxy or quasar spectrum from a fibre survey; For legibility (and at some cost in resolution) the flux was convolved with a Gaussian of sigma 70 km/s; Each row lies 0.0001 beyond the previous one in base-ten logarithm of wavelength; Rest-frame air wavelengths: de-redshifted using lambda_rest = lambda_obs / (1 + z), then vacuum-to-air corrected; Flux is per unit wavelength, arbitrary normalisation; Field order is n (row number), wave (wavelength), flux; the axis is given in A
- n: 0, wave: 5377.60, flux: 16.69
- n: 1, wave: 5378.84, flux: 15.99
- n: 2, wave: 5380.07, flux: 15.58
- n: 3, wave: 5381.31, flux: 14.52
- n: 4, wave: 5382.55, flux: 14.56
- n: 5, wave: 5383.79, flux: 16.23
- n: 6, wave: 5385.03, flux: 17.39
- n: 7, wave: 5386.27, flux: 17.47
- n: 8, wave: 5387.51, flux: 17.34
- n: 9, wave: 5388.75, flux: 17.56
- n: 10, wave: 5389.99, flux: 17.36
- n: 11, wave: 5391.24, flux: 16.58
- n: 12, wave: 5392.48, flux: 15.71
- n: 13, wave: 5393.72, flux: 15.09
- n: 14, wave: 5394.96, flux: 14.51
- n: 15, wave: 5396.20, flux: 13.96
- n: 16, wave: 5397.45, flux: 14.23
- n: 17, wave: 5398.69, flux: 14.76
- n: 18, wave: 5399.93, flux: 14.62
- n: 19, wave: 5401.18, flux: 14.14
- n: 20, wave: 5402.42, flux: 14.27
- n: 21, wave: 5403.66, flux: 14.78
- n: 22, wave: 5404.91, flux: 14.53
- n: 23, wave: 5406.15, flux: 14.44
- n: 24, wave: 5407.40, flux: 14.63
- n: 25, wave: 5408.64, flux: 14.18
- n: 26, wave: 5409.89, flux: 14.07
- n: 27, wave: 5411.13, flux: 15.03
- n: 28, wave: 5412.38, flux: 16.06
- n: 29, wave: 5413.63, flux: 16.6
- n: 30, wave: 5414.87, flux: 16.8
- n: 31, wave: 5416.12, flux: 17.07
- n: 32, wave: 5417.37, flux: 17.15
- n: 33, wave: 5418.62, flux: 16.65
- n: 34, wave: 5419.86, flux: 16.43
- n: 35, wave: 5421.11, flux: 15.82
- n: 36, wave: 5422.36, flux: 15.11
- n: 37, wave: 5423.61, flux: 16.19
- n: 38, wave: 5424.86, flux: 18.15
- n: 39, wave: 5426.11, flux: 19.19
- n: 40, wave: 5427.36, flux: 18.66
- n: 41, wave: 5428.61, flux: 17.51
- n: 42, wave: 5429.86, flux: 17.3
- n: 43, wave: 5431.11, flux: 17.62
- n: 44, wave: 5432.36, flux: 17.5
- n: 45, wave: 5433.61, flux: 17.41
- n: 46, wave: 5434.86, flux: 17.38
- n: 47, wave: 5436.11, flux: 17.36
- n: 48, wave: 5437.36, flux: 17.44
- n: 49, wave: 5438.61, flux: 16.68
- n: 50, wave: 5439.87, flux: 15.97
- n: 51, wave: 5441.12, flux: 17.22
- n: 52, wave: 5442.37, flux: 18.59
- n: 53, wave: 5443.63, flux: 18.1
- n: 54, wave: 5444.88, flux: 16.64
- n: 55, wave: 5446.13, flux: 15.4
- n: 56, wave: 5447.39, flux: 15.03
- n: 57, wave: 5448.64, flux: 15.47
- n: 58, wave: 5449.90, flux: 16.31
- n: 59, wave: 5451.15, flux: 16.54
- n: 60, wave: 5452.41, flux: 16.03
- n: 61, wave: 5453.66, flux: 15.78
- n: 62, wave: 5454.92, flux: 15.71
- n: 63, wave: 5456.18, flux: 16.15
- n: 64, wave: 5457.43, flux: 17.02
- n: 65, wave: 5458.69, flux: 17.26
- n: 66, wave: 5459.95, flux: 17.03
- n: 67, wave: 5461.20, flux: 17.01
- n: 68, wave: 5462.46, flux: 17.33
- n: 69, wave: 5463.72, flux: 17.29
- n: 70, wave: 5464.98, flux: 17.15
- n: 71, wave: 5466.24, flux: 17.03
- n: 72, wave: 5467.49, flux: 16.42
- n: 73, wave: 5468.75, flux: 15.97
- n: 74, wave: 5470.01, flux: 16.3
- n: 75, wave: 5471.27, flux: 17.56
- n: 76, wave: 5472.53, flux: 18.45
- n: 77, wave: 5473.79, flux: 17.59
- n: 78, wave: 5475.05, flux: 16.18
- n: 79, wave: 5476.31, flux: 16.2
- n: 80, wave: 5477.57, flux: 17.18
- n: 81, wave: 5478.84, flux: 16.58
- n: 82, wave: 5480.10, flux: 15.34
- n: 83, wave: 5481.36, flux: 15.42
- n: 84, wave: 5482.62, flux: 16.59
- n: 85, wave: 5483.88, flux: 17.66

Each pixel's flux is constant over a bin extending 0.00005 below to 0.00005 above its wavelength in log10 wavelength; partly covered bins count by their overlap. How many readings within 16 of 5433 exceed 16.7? 15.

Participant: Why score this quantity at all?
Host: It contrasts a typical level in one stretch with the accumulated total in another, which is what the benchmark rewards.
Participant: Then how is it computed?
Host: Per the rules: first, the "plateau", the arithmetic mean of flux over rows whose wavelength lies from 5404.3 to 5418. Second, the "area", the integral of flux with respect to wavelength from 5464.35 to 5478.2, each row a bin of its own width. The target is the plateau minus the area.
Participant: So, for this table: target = -219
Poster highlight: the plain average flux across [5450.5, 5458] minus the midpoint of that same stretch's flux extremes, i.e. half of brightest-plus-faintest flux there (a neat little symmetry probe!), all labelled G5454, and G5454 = -0.16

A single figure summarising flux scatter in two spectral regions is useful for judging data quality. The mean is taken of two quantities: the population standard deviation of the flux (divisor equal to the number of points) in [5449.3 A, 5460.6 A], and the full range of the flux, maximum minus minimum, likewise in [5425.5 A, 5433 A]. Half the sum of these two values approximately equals 1.2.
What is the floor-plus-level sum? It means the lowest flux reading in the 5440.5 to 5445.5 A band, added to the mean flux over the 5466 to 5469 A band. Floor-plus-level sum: 33.1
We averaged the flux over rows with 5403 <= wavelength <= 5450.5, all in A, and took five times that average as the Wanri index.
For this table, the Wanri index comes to 82.4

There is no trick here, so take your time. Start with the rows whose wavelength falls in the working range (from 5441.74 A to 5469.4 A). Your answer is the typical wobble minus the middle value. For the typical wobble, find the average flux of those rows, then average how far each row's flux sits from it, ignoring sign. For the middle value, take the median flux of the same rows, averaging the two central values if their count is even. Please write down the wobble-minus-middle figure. -15.9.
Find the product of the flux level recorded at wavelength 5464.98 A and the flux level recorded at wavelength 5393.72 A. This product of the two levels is 259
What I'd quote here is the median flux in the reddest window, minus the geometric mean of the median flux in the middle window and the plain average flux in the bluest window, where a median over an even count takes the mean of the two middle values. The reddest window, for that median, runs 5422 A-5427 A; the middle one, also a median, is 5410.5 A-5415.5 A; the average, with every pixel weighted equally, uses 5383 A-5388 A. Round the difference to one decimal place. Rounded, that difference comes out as 0.5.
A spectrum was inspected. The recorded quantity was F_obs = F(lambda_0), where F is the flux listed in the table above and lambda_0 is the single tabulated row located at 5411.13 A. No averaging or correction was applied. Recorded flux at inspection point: 15.03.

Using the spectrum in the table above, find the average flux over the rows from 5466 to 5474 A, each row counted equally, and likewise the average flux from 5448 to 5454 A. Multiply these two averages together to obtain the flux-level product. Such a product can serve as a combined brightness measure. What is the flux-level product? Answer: 273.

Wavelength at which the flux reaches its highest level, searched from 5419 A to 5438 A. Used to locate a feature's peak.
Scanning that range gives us 5426.11 A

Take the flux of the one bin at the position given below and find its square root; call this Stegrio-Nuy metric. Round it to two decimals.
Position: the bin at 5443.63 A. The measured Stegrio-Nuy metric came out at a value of 4.25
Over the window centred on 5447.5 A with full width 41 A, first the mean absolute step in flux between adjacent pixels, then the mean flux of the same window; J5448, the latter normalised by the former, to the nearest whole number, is 36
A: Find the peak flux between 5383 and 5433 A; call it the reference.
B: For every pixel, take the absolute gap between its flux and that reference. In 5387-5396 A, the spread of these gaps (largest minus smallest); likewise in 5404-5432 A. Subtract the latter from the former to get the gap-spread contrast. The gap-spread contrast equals -2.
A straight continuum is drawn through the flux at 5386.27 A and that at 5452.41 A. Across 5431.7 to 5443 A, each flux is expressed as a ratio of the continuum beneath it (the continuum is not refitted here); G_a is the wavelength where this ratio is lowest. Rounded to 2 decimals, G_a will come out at 5439.87 A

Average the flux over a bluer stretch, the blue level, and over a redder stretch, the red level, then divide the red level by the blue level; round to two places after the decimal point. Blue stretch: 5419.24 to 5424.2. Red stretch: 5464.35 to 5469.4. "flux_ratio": 1.05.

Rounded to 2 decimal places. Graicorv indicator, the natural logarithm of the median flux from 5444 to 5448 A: 2.73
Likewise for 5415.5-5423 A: 2.81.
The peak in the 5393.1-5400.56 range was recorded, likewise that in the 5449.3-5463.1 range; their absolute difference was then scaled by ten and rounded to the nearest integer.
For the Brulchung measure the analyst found 22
